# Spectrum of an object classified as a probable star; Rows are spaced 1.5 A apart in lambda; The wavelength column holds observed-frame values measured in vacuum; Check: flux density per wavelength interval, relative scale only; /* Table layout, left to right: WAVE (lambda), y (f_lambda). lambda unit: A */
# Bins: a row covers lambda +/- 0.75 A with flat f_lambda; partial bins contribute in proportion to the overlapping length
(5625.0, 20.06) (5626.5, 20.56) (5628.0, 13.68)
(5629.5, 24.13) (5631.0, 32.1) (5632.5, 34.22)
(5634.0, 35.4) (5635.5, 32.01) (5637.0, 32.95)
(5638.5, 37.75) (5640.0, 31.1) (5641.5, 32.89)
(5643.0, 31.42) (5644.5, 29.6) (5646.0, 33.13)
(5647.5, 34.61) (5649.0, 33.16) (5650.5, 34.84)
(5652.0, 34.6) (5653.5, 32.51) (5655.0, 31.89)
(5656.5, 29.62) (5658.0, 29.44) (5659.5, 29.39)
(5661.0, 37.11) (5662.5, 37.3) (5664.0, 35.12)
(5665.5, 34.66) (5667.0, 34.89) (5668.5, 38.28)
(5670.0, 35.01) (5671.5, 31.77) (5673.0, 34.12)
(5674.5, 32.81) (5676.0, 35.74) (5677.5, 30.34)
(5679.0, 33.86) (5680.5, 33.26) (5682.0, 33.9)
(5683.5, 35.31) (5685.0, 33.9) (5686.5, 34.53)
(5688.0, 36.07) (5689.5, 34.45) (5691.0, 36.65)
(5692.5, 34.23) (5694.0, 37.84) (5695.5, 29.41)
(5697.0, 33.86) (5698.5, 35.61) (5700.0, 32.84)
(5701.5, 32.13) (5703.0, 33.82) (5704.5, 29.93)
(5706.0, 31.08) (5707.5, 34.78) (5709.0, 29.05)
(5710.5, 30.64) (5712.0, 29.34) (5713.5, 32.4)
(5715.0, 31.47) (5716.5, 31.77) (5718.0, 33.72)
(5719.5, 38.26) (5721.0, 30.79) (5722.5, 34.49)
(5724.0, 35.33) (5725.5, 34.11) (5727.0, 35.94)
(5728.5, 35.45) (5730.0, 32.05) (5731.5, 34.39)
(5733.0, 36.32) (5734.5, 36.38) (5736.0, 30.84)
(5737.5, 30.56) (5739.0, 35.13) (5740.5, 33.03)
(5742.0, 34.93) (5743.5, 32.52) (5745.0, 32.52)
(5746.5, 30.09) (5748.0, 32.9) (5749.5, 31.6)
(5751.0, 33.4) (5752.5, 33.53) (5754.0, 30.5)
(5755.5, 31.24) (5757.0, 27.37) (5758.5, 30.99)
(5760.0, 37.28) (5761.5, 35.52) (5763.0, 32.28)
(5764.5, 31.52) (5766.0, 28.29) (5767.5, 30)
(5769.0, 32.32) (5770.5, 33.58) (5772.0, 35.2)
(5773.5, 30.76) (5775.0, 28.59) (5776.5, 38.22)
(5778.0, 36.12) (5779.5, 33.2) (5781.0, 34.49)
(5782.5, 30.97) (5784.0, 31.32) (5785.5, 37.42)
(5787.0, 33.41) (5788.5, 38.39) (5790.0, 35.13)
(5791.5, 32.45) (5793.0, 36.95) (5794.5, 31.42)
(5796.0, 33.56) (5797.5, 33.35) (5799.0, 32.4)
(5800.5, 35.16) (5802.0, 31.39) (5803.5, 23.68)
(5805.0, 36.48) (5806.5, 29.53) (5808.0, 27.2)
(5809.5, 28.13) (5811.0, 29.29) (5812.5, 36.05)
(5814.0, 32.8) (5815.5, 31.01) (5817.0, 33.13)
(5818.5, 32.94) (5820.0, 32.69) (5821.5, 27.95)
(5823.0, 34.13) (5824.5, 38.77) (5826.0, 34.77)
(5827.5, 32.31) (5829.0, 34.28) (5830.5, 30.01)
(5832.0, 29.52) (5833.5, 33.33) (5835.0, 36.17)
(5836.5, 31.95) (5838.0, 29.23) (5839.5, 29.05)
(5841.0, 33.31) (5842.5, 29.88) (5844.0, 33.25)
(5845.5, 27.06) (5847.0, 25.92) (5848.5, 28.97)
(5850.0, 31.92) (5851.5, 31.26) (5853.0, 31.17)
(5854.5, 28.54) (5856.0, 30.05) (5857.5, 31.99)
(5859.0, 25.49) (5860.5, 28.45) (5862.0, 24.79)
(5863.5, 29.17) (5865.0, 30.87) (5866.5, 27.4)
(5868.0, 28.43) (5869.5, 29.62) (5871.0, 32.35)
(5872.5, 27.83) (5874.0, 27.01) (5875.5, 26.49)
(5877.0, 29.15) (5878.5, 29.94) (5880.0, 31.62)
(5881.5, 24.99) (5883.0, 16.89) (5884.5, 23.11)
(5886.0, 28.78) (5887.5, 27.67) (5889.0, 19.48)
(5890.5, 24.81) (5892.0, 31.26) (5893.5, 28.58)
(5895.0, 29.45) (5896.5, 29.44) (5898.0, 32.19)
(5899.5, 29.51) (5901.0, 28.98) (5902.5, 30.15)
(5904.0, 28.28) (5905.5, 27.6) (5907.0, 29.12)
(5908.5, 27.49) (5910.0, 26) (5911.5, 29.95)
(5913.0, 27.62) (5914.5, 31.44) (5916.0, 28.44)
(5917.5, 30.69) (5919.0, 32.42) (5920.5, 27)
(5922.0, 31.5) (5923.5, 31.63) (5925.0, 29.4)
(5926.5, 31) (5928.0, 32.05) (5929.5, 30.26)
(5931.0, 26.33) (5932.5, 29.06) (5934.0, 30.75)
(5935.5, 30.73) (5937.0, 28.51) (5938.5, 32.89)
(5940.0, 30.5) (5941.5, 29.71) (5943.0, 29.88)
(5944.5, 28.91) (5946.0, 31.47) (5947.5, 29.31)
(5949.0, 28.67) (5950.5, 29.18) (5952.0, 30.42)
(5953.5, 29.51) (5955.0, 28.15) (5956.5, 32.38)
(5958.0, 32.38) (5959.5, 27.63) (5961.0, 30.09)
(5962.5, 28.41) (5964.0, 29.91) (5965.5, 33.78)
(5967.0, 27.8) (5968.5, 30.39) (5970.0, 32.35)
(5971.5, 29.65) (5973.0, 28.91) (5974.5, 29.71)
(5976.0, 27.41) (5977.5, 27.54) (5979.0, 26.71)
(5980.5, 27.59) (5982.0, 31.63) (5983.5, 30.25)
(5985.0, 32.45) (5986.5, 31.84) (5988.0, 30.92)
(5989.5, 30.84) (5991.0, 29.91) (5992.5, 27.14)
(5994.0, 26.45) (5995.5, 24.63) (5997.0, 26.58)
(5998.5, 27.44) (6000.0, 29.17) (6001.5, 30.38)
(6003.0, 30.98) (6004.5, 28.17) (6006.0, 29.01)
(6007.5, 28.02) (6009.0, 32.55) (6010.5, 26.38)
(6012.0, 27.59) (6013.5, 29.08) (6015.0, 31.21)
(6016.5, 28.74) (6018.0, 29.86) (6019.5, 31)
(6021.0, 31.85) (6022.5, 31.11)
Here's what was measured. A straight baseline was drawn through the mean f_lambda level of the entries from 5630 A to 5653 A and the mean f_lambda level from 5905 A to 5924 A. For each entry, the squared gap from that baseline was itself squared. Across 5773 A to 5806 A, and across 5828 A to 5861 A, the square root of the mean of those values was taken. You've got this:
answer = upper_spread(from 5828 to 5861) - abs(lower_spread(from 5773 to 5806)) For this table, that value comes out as -14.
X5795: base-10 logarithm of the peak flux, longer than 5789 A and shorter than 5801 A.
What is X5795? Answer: 1.57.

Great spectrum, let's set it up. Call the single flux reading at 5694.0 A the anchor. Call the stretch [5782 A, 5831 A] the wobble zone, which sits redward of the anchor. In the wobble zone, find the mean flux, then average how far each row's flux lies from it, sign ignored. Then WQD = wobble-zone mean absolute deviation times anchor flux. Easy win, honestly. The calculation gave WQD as 94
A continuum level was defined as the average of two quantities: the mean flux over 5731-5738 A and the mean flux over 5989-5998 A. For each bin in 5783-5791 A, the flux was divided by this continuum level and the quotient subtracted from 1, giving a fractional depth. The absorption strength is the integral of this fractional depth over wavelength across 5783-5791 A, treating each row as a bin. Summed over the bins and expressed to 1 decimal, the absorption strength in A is -1.1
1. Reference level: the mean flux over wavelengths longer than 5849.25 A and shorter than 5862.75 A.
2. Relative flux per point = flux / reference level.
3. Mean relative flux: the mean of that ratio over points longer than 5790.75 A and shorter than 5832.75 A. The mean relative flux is 1.10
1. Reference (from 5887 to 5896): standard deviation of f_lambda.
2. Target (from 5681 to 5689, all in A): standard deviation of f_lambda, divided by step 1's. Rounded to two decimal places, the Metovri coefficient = 0.22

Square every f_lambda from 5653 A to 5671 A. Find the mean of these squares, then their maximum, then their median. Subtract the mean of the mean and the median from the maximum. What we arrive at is 286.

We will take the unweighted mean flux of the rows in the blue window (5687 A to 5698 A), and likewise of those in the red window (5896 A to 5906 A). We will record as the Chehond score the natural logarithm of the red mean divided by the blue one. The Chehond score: -0.16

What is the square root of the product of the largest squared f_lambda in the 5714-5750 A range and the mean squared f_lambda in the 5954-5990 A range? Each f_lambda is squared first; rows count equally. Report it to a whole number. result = 1148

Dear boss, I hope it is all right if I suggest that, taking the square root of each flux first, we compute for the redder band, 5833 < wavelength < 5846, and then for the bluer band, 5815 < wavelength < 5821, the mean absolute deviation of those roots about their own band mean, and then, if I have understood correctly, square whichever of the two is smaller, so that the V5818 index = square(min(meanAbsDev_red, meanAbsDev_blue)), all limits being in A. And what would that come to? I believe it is 0.004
